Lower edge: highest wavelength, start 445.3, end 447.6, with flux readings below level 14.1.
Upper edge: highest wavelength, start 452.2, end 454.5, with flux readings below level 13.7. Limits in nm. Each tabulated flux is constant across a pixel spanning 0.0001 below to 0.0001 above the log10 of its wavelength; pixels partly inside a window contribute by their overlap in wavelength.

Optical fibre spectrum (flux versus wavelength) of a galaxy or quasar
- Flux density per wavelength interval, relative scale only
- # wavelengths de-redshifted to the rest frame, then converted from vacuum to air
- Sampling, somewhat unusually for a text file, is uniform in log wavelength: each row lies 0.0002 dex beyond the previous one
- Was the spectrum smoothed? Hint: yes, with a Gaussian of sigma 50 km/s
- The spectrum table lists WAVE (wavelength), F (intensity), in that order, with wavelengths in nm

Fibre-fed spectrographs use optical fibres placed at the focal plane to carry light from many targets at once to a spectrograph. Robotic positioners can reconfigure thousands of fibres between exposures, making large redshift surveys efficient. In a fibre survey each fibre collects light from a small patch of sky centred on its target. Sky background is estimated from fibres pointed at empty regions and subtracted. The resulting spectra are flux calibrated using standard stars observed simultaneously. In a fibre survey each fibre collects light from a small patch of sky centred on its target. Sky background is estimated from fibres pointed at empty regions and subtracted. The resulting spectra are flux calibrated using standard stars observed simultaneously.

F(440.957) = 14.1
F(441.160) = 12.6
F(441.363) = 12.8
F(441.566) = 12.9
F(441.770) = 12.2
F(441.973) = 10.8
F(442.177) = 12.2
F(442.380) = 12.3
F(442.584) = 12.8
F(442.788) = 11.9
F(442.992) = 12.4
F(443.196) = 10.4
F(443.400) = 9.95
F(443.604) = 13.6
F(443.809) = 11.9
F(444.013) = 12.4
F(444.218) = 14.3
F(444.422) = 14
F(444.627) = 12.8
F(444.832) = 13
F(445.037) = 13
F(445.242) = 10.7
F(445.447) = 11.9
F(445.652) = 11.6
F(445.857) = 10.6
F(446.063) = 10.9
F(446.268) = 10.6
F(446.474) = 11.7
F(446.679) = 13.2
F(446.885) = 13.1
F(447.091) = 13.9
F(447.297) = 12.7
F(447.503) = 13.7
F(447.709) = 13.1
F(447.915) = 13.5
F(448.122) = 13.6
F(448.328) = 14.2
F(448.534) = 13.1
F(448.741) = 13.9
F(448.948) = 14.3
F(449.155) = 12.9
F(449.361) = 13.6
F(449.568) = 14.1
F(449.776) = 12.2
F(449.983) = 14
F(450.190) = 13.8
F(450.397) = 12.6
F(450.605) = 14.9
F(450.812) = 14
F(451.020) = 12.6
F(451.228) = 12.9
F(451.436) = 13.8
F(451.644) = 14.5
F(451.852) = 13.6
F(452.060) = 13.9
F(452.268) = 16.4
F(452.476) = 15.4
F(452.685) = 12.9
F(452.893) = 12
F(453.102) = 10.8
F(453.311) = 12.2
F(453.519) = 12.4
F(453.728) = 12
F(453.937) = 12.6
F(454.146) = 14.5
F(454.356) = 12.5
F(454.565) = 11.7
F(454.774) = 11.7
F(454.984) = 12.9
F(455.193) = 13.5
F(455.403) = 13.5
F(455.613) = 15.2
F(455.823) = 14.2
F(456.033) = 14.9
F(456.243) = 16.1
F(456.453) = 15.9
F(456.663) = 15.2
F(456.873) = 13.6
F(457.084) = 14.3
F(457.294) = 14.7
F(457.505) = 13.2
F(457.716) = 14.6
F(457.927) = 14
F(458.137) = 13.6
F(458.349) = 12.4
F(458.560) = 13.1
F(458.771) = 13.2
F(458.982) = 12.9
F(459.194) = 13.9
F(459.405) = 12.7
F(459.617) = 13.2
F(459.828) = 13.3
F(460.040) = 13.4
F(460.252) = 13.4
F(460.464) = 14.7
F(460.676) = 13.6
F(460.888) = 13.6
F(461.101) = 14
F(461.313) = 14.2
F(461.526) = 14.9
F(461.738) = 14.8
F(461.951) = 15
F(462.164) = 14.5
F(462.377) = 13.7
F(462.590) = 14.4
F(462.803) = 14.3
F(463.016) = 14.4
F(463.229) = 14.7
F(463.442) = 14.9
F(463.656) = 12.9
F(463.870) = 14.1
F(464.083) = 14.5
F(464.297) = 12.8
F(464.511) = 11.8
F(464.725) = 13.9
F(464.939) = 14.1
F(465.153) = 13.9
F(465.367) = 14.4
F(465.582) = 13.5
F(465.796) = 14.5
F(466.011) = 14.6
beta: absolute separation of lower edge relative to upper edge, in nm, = 6.85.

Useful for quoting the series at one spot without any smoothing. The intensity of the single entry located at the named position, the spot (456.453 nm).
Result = 15.9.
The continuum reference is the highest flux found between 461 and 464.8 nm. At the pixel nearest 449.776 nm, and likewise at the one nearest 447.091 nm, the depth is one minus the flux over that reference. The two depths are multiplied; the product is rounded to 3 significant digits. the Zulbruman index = 0.0137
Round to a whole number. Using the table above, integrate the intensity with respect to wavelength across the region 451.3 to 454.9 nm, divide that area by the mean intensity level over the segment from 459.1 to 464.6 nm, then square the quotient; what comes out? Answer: 11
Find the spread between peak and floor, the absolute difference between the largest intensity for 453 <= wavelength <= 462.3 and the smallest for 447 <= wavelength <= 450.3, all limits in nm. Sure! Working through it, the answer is 3.90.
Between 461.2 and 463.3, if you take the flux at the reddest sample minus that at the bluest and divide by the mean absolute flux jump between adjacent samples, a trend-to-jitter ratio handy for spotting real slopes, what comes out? 1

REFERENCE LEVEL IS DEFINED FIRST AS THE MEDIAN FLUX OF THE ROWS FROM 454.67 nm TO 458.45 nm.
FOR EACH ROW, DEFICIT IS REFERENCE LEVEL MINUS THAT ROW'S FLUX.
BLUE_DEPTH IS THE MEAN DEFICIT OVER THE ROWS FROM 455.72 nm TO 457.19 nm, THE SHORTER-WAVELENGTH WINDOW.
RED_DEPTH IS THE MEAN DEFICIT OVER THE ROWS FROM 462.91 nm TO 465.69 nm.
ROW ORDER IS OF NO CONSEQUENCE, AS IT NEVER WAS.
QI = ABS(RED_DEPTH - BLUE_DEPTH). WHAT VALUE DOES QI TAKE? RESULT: 1.0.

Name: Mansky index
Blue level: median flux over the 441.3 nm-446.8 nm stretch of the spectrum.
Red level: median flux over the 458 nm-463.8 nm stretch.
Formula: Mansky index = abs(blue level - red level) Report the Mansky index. 1.5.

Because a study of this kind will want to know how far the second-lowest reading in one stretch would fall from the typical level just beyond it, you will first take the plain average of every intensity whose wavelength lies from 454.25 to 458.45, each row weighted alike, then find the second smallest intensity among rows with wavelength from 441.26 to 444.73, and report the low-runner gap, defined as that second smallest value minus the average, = -3.5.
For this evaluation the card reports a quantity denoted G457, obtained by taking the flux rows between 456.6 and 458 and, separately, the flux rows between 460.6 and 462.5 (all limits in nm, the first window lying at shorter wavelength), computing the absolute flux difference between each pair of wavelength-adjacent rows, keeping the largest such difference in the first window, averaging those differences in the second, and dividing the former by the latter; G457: 4.4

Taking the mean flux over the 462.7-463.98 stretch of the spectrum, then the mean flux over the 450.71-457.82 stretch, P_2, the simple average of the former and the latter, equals 13.9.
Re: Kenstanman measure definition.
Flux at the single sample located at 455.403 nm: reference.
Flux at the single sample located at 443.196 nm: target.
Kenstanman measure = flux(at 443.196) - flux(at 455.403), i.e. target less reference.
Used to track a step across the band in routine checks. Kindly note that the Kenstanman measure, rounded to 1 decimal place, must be -3.1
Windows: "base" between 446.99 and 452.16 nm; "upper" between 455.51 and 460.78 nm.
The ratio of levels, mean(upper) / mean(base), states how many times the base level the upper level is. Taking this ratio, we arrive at 1.03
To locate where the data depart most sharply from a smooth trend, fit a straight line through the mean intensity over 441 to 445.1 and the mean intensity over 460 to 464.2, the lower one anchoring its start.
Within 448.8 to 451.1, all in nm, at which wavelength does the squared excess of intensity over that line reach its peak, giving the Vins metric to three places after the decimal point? 450.605 nm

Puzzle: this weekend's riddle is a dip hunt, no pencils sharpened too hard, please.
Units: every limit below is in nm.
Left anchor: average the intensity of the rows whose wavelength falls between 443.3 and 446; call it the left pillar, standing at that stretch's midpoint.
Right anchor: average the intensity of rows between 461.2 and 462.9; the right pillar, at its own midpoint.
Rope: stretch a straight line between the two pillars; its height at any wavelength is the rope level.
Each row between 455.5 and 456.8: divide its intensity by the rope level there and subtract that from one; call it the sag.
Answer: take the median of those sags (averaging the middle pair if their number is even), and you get -0.11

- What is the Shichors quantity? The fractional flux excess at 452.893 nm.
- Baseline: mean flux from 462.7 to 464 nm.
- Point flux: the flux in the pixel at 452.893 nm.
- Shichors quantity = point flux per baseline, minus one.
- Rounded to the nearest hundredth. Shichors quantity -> -0.16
